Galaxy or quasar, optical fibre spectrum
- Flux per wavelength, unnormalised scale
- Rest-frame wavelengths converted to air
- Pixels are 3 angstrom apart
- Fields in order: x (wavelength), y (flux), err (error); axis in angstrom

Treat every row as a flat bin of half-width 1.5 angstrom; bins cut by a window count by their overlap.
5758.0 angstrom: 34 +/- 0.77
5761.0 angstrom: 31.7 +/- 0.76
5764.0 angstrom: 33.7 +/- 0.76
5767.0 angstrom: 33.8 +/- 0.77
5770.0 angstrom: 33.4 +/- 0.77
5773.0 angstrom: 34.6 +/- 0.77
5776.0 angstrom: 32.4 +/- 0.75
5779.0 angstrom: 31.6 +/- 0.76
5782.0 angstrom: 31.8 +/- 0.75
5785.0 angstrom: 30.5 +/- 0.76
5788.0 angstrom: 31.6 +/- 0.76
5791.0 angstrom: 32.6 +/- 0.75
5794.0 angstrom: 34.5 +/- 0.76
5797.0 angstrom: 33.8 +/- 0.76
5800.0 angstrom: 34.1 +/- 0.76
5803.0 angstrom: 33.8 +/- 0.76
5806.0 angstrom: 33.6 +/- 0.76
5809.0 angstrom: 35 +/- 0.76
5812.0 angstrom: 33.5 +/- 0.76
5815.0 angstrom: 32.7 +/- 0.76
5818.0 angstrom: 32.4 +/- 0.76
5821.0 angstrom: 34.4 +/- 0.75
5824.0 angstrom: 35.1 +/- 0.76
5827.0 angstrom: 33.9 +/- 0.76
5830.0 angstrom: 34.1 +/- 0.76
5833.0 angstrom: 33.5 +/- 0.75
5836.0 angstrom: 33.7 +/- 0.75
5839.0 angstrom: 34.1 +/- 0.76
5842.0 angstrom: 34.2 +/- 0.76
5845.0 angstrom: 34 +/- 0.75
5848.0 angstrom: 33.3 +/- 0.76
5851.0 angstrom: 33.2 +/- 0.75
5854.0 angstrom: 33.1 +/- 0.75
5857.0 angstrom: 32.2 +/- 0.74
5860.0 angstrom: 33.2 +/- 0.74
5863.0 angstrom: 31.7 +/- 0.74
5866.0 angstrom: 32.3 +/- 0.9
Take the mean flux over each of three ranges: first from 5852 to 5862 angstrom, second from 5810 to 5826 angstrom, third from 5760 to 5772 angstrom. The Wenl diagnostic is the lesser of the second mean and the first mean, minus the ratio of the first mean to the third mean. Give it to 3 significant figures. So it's 31.8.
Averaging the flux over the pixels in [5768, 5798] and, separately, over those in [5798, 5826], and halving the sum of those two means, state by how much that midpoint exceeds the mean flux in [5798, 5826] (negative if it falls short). -0.58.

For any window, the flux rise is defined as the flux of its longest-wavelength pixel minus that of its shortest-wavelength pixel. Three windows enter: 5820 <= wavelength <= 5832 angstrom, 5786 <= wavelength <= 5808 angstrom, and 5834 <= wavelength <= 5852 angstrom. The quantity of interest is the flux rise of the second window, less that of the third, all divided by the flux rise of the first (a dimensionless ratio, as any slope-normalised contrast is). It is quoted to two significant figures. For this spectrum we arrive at -8.3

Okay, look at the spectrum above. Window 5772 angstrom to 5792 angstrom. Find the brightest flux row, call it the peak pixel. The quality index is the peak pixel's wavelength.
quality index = 5773.0 angstrom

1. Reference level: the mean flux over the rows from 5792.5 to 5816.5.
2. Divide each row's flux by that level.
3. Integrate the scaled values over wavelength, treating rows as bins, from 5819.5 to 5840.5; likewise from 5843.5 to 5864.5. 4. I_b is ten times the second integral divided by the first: 9.7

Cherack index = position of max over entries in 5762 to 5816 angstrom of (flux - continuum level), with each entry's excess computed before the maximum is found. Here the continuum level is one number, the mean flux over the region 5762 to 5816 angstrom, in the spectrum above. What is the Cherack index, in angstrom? 5809.0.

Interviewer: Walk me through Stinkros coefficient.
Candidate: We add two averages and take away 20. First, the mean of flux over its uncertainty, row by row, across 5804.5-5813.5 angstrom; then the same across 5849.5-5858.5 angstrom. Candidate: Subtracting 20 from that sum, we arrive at 68.8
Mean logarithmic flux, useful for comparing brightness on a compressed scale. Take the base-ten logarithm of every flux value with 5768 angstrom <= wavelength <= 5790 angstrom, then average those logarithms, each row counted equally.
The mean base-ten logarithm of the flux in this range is 1.51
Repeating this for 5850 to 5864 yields 1.51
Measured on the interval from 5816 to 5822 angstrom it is 1.52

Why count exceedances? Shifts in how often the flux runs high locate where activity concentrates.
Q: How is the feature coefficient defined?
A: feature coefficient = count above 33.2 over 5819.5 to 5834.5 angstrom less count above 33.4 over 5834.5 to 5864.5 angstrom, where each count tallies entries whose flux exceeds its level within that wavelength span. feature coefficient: 1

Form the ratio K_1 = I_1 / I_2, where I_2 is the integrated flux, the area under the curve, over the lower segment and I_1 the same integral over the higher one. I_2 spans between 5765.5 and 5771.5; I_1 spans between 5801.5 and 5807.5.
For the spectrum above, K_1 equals 1.00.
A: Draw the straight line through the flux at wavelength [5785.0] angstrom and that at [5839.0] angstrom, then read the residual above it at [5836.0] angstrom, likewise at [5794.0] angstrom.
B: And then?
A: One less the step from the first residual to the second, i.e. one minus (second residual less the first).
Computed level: -2.6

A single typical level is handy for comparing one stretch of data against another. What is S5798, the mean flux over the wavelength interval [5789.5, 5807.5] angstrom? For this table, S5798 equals 33.7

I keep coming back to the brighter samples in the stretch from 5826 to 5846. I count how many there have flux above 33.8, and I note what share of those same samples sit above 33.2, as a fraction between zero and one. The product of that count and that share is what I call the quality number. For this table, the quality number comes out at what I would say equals 5.0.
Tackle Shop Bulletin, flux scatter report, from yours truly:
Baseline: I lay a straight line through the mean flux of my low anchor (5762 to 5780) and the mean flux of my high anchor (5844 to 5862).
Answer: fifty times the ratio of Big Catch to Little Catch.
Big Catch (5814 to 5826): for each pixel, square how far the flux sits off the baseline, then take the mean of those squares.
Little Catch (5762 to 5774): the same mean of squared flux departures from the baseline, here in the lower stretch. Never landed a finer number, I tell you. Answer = 127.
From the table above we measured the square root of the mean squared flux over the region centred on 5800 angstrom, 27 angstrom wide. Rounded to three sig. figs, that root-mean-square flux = 33.6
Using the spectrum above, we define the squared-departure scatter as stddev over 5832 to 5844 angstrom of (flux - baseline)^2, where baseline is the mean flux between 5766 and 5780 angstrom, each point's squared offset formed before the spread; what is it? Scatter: 0.4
